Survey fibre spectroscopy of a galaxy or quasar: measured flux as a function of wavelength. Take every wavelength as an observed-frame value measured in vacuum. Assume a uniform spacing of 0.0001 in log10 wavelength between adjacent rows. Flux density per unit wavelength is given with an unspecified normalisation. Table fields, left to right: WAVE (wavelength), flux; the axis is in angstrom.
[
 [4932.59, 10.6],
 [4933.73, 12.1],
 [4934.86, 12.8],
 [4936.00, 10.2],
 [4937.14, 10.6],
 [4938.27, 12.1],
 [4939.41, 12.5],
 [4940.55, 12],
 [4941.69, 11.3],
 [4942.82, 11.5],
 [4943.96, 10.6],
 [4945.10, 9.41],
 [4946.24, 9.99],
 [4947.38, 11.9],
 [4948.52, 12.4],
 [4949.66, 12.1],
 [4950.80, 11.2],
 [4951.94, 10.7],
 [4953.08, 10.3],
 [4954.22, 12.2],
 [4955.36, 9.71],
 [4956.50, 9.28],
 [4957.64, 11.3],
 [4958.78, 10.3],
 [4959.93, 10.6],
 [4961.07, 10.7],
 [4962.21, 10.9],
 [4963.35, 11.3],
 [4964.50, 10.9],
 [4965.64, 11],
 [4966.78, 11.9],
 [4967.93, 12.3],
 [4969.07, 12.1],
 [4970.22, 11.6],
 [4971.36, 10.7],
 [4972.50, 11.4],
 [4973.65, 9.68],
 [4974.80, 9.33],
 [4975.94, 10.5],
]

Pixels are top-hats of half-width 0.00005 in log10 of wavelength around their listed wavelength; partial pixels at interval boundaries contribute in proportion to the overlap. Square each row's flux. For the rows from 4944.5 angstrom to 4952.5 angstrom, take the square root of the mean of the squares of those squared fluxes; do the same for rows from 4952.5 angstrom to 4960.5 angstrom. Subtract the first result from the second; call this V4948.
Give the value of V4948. -13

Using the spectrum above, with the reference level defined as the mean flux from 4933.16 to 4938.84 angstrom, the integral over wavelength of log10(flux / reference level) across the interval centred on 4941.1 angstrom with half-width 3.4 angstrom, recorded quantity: 0.02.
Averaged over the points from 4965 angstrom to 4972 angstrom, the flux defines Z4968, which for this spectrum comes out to 11.6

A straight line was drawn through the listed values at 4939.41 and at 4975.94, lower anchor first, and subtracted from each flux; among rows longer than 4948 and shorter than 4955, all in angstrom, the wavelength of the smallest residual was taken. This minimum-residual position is 4953.08 angstrom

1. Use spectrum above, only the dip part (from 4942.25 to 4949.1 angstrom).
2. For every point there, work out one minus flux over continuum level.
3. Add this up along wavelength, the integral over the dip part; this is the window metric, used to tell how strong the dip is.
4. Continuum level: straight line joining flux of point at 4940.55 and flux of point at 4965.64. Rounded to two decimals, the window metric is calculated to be 0.48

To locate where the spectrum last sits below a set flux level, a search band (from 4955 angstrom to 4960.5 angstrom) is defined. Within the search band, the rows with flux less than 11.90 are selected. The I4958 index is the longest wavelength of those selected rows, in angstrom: 4959.93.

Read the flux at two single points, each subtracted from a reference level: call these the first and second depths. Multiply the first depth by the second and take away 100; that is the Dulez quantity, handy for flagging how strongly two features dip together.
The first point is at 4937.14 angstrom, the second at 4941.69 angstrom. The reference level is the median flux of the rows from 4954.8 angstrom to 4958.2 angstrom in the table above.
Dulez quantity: -99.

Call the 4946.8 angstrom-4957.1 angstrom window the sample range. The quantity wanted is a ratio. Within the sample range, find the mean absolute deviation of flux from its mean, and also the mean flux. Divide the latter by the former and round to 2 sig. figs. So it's 11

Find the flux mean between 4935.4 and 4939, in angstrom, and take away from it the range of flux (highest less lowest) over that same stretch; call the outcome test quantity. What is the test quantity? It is 9.1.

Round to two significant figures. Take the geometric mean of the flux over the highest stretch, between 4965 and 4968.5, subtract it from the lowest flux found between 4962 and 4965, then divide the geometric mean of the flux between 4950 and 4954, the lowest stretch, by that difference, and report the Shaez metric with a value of -13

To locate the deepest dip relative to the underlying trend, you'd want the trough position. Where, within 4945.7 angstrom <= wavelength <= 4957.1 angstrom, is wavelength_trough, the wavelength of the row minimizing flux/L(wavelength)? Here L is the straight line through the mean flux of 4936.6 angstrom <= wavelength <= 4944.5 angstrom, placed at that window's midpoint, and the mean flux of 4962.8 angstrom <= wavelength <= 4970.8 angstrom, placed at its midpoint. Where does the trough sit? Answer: 4956.50 angstrom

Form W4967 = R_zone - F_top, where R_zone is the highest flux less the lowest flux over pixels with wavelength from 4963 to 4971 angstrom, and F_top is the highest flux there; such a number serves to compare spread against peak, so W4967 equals -10.9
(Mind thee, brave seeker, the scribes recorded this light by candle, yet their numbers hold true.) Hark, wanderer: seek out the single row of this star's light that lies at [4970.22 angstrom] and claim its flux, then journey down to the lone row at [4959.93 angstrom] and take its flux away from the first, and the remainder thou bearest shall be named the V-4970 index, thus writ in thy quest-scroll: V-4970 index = 1.0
